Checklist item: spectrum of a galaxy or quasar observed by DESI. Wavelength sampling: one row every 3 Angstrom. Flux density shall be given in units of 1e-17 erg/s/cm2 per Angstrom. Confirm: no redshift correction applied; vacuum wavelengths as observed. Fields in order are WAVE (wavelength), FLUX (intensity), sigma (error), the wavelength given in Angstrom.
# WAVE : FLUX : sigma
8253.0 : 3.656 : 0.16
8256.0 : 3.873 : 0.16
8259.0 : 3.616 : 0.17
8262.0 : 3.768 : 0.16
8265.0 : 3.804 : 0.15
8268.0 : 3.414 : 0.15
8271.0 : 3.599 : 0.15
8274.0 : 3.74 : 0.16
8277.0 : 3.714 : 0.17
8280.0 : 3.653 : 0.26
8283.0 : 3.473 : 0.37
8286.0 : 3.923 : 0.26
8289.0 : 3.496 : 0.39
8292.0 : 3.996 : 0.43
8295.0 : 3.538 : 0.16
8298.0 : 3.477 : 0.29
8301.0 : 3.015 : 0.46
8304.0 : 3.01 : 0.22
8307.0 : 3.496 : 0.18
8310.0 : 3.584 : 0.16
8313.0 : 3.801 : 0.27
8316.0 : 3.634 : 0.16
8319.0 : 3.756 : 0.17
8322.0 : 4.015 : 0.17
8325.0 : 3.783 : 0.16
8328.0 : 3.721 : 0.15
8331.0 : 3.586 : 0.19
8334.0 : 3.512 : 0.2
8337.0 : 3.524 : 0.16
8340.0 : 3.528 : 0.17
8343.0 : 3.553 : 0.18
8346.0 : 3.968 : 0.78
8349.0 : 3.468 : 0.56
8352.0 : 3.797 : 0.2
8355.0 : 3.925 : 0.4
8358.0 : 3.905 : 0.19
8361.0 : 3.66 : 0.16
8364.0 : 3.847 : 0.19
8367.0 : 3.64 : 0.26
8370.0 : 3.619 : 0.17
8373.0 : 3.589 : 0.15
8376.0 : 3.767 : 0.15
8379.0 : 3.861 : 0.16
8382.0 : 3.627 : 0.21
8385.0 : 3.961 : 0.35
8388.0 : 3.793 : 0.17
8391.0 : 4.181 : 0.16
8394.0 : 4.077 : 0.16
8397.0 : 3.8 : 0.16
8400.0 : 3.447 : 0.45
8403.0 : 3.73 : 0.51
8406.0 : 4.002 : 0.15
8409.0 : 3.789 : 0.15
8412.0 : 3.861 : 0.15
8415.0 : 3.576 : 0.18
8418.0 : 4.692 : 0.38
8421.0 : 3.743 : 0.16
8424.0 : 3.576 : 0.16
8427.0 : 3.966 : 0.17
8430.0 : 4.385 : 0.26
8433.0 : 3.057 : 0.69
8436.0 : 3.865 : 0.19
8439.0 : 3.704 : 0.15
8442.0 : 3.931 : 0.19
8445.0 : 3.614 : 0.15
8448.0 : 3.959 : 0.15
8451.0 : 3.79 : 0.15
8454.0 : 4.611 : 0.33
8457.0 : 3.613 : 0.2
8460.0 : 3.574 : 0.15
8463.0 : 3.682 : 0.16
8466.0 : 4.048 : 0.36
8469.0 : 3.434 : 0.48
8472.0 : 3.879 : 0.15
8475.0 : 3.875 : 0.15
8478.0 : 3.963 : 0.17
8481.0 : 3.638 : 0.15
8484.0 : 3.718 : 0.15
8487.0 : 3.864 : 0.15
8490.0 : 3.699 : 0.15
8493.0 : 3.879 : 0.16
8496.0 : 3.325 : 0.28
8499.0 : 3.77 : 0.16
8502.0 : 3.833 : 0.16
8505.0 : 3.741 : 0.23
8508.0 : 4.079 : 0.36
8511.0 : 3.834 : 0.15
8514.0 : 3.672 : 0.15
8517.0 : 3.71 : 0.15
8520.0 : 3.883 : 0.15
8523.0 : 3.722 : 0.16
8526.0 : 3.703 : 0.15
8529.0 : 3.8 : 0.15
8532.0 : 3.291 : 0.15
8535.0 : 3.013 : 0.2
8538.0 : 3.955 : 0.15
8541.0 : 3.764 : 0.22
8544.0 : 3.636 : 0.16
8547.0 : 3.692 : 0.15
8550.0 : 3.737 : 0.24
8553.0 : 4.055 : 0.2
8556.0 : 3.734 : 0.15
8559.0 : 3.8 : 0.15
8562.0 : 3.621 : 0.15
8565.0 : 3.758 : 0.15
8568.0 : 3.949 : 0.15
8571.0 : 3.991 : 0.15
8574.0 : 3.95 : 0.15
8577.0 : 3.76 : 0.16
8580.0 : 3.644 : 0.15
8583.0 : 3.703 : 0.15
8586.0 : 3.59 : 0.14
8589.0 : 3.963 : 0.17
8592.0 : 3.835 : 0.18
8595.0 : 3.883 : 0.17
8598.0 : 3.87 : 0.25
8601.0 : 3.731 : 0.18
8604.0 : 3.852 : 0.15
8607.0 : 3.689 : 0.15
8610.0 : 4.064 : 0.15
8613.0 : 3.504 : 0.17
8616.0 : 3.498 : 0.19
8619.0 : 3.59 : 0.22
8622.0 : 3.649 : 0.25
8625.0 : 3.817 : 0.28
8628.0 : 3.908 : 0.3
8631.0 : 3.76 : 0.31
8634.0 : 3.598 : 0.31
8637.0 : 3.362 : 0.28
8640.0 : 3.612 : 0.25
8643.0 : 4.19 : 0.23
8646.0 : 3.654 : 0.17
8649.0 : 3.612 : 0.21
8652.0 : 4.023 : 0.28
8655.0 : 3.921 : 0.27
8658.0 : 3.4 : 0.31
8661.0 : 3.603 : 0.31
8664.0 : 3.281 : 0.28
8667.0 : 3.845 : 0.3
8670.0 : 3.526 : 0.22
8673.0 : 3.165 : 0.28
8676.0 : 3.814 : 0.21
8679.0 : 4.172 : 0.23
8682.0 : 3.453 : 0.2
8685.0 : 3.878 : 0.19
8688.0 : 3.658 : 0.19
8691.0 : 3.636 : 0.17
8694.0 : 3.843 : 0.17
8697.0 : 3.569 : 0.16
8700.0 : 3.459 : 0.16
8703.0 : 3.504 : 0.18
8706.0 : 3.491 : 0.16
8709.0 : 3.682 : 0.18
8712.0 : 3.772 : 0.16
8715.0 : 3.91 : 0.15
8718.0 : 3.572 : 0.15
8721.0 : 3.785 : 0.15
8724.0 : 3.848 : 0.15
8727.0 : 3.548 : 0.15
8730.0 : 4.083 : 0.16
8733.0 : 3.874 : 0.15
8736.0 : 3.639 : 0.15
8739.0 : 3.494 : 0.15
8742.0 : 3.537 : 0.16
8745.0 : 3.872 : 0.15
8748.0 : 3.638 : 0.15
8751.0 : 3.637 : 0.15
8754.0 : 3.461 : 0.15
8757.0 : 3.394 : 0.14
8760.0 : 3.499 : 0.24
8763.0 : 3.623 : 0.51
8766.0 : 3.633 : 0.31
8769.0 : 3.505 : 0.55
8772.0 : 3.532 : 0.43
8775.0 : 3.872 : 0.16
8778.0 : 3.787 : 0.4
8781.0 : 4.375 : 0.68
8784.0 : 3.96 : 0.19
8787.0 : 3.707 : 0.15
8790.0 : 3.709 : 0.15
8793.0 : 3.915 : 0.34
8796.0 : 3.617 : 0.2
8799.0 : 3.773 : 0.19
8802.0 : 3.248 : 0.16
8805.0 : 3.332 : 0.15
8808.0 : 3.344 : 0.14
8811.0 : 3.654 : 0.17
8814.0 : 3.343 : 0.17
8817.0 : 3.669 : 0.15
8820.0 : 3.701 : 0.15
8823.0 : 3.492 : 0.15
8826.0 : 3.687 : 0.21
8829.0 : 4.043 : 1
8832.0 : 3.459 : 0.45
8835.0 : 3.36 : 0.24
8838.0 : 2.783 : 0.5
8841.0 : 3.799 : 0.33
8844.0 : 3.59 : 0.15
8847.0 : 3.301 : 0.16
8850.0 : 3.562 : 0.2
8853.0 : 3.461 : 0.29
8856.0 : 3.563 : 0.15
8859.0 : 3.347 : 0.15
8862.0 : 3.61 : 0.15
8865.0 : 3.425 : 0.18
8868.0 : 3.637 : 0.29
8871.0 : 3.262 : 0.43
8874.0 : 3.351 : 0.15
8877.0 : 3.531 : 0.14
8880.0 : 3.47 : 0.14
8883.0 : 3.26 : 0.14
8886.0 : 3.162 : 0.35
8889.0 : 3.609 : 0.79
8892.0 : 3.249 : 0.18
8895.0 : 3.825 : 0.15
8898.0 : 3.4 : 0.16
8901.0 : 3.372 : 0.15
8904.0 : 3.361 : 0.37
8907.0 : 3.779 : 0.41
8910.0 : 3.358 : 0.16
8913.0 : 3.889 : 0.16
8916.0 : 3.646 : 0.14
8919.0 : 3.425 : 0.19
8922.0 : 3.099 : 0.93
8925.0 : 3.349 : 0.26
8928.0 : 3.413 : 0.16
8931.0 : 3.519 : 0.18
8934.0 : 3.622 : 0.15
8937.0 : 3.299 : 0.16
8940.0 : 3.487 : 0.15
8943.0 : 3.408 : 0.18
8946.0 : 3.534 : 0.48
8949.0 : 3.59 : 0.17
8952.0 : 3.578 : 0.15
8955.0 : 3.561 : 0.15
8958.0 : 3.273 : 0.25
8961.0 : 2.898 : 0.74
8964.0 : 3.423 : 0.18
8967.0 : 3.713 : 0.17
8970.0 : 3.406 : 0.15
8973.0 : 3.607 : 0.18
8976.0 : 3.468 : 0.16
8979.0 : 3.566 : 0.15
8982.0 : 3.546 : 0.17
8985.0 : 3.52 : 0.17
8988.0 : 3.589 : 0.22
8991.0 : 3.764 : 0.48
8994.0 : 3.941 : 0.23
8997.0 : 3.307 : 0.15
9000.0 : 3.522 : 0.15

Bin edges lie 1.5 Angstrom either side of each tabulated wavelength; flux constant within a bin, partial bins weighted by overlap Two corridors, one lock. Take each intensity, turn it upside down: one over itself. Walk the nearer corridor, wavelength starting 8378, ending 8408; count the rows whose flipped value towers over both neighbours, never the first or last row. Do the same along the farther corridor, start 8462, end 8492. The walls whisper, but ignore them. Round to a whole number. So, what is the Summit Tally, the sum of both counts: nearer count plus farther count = 6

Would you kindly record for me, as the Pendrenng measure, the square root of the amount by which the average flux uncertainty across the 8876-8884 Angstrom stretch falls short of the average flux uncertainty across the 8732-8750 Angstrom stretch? 0.11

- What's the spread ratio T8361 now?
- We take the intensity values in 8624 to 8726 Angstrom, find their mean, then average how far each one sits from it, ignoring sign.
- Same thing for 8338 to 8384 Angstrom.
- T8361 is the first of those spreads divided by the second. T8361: 1.3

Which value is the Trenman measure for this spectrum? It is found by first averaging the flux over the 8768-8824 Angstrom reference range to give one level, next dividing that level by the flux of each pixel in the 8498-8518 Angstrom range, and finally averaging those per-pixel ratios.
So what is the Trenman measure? 0.96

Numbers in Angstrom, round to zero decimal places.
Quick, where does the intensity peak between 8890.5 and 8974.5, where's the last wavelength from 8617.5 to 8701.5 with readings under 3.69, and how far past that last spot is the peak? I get 213 Angstrom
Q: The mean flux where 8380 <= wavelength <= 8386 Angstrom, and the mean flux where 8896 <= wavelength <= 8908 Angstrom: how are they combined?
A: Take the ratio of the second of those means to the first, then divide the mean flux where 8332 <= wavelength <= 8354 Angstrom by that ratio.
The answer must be 3.95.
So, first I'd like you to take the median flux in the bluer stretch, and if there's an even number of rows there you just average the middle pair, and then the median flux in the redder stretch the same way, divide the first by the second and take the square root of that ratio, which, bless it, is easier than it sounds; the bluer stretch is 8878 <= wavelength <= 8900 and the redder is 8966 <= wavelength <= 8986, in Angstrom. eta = 0.98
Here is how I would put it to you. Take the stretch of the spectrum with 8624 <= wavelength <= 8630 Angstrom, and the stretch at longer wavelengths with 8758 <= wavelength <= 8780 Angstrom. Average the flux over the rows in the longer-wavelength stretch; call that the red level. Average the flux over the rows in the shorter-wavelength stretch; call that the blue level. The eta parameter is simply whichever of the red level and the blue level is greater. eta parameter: 3.86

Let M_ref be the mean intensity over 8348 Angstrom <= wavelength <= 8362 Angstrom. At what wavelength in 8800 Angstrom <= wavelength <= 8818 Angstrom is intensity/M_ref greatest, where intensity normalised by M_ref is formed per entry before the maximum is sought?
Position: 8817.0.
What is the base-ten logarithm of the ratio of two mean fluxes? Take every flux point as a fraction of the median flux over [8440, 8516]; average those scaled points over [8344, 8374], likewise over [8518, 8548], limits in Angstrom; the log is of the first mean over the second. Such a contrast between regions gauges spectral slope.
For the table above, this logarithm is 0.011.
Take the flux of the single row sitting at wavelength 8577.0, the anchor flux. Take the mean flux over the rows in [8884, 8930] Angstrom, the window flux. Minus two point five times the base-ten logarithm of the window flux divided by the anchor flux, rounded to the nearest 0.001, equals 0.090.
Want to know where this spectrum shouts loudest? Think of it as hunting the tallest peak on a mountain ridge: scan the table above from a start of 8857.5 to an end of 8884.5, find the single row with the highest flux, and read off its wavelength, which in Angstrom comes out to 8868.0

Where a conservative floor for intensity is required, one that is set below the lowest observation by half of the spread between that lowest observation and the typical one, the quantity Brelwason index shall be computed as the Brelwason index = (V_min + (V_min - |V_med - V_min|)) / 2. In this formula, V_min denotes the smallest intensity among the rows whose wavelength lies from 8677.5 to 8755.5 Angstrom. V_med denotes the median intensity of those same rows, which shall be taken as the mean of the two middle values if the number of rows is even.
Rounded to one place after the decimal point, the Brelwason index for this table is 3.4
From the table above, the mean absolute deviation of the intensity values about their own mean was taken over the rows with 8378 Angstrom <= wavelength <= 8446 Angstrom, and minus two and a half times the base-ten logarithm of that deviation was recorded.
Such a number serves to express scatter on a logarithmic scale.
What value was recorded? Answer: 1.62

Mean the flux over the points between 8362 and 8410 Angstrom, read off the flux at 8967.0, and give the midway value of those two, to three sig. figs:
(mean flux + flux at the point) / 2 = 3.75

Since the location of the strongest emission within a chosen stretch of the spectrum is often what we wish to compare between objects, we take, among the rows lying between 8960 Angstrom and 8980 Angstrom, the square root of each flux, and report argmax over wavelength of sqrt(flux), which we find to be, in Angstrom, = 8967.0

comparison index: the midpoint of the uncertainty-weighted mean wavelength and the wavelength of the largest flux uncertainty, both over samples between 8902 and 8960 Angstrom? 8925.2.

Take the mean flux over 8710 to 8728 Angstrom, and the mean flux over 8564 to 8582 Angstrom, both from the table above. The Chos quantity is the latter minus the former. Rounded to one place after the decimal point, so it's 0.1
